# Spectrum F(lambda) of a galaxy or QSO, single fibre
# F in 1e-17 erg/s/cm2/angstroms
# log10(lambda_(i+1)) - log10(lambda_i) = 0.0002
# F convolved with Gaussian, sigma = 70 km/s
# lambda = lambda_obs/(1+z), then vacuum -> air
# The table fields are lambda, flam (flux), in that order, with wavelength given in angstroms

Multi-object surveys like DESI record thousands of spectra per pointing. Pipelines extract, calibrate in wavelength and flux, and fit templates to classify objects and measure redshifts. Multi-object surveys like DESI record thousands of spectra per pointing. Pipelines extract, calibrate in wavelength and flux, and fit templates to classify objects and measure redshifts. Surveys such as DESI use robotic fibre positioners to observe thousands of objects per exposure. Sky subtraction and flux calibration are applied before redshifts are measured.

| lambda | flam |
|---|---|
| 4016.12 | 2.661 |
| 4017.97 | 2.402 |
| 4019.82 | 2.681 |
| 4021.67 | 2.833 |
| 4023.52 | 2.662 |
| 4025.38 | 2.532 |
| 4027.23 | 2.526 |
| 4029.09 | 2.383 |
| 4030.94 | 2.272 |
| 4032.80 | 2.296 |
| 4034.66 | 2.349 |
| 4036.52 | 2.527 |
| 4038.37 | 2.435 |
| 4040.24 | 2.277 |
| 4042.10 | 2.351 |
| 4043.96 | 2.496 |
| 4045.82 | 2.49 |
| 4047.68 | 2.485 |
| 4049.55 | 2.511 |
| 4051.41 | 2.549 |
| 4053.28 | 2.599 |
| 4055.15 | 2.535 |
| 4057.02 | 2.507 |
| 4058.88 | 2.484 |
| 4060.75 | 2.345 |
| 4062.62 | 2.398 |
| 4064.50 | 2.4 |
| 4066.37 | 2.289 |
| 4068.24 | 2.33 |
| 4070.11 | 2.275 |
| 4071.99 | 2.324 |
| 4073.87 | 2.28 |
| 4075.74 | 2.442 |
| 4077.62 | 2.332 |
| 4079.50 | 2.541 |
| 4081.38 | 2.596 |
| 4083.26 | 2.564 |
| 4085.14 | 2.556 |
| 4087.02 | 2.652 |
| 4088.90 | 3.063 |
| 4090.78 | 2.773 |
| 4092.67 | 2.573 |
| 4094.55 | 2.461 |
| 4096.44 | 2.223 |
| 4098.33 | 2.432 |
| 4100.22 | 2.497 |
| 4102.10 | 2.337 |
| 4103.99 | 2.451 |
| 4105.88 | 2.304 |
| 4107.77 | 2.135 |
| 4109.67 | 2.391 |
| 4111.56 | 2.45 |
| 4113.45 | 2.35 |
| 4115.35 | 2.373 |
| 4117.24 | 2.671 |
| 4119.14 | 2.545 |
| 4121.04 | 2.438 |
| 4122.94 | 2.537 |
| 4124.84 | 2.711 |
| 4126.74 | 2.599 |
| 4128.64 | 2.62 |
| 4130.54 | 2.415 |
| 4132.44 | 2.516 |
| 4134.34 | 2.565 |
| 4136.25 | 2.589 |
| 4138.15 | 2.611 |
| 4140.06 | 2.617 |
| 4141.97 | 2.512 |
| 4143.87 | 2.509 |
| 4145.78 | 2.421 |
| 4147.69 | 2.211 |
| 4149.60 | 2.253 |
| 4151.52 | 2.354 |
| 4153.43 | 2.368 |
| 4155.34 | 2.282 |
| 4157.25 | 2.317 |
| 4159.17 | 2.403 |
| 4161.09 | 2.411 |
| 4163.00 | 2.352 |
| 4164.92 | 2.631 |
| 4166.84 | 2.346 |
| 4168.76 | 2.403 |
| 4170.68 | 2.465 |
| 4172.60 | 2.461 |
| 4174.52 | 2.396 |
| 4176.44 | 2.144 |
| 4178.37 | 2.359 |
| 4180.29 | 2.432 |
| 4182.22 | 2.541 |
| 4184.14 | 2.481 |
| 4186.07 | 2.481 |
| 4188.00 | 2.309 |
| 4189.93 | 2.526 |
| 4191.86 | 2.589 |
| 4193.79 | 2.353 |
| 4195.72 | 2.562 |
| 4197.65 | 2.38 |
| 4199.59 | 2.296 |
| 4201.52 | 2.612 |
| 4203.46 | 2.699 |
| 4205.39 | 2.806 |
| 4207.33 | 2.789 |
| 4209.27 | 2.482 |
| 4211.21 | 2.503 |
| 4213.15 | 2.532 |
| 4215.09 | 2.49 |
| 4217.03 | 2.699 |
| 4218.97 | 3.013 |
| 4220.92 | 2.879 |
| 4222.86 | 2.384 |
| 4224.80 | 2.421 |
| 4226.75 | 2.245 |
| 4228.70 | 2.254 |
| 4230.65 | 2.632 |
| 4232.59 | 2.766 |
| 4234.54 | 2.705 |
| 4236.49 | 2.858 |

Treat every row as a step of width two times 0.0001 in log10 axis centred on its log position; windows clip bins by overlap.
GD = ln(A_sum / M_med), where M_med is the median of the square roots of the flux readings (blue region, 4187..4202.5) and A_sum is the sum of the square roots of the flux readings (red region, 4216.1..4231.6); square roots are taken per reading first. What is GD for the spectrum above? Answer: 2.10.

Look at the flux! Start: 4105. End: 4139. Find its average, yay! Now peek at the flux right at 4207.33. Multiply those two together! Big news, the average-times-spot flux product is 6.9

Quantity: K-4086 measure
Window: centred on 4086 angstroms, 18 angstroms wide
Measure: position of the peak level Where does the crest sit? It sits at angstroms 4088.90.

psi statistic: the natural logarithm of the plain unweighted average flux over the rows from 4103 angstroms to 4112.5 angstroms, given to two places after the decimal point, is 0.85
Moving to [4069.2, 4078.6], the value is 0.85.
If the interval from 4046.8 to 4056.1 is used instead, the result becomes 0.93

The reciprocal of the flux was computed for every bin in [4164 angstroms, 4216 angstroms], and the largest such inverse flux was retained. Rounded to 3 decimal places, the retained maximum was 0.466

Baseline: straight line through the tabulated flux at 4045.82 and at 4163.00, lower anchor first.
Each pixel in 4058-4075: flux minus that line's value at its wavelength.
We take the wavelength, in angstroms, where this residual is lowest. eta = 4070.11 angstroms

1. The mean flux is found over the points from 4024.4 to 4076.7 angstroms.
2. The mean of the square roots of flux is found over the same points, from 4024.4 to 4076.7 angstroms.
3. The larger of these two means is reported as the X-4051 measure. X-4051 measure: 2.417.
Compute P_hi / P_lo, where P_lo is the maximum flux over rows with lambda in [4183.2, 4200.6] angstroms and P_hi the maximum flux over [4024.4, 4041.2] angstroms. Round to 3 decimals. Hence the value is 0.978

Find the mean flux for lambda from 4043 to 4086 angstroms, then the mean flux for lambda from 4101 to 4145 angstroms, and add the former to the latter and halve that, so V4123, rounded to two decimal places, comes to 2.47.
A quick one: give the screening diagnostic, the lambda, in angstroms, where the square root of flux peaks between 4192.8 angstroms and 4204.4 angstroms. 4203.46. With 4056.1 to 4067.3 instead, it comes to 4057.02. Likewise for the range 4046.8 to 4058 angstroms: 4053.28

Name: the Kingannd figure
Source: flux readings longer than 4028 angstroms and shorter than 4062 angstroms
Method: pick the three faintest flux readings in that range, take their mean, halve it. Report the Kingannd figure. 1.14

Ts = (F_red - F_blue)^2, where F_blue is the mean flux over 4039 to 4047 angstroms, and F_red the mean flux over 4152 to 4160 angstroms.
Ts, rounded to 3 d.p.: 0.004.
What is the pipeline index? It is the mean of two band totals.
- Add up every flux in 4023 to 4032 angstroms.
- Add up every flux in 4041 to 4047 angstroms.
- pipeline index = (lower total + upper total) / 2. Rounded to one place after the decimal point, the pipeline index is 9.9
